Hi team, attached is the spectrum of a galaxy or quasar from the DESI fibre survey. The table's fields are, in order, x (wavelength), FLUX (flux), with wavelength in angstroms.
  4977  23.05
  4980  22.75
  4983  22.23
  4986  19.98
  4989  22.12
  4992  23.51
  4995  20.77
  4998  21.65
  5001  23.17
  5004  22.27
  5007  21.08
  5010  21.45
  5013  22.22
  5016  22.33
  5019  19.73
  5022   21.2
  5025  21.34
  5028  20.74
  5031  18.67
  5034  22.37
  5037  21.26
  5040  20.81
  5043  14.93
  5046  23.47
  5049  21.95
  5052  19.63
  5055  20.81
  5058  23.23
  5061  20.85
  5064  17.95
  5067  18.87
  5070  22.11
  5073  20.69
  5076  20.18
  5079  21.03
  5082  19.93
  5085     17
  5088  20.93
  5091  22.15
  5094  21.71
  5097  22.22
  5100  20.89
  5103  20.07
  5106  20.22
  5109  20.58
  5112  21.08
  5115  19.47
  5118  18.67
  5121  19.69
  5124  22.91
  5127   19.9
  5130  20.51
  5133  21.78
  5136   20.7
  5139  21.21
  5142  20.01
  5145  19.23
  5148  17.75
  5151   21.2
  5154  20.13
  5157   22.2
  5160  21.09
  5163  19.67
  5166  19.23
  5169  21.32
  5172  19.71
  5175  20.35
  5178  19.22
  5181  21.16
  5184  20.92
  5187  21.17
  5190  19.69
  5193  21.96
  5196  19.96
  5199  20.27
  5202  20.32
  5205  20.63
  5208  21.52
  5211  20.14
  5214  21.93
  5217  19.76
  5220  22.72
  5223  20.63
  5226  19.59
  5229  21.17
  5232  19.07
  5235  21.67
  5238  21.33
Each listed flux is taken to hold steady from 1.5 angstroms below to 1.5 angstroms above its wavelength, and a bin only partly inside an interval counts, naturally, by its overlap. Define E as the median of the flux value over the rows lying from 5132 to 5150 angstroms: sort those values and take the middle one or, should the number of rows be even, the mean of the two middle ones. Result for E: 20.4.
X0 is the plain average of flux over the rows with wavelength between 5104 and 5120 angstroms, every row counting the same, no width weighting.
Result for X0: 20.0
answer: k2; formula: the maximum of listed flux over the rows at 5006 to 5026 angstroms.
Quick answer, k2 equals 22.33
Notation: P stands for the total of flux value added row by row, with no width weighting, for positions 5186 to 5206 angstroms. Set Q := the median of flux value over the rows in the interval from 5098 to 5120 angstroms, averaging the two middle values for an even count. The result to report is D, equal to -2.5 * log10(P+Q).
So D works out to -5.54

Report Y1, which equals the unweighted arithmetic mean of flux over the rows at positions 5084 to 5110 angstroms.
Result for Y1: 20.64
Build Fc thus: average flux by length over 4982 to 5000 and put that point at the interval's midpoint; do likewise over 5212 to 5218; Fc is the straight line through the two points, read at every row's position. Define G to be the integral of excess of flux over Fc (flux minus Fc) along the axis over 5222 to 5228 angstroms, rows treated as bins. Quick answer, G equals -4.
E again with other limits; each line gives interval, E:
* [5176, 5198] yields 20.9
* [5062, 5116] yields 20.6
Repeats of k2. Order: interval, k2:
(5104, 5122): 21.08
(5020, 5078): 23.47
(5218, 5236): 22.72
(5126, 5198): 22.2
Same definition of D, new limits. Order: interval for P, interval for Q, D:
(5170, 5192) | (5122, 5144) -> -5.53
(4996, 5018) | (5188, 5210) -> -5.60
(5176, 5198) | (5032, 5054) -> -5.55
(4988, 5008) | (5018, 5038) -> -5.61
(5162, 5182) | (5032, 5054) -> -5.52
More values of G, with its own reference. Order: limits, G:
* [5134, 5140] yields -1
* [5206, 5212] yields 0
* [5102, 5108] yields -7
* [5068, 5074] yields -1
